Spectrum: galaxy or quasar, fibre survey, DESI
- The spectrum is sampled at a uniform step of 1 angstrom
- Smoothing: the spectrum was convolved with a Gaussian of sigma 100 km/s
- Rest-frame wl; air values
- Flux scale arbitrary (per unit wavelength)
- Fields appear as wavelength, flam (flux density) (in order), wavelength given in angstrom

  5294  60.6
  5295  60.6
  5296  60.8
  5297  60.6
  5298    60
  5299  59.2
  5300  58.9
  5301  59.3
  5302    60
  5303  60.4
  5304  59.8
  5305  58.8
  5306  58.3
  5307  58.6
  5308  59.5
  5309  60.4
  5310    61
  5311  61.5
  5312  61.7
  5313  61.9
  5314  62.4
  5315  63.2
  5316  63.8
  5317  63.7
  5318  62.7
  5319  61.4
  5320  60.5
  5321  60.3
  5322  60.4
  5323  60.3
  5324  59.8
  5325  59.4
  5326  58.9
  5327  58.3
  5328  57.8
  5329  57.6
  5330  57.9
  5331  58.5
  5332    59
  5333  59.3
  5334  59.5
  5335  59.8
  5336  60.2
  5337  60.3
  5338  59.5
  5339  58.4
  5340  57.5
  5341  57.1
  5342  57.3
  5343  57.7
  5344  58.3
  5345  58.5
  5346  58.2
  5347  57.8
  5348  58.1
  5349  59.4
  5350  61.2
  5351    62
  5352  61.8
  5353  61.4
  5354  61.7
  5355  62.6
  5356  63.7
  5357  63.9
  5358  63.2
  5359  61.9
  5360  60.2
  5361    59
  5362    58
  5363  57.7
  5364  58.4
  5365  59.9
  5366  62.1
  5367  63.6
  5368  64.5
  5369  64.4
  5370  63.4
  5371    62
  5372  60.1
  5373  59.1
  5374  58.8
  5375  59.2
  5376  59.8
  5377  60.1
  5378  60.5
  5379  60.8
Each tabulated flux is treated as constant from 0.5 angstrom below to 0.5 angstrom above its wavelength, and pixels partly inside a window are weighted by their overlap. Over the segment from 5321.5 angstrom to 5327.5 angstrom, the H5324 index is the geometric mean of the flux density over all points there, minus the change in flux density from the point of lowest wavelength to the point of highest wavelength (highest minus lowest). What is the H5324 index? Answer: 62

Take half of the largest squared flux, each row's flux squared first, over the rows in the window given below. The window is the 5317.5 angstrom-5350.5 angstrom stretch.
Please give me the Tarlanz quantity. 1966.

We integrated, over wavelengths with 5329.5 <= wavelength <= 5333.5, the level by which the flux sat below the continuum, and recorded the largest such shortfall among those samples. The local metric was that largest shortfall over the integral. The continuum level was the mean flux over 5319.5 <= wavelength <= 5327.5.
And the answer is 0.432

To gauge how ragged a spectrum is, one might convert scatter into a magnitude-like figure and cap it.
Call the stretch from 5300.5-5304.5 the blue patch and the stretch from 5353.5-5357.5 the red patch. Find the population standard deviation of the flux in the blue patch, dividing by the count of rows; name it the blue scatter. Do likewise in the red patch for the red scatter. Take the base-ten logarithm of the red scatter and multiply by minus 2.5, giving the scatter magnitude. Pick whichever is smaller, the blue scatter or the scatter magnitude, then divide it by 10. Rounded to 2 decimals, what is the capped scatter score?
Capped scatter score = 0.01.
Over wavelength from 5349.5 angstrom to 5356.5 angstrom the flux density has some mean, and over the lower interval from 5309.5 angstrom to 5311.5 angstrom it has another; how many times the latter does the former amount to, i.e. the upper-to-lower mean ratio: 1.01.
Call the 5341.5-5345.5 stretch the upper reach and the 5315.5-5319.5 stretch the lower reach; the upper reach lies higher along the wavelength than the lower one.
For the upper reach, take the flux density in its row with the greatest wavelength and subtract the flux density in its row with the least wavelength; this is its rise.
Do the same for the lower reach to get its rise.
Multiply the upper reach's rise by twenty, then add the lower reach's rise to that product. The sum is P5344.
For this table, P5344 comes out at 22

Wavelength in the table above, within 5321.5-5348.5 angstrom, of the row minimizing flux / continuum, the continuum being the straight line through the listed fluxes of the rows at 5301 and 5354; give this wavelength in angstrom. 5341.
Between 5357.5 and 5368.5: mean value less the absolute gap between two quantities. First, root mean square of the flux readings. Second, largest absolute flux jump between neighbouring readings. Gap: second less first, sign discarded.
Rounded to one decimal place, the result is 2.2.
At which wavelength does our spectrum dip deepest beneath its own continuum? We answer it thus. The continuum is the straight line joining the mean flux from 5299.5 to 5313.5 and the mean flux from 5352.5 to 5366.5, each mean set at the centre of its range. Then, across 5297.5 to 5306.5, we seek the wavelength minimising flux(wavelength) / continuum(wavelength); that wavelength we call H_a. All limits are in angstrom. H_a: 5306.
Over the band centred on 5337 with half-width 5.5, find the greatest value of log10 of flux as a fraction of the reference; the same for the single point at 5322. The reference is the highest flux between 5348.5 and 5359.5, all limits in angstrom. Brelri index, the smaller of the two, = -0.025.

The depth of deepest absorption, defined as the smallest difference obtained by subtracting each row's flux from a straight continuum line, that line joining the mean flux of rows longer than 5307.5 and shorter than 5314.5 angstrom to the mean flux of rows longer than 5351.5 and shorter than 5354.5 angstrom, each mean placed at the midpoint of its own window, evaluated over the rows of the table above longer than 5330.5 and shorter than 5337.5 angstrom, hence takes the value 1.2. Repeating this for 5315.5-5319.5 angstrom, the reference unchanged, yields -2.5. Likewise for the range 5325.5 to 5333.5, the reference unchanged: 2.1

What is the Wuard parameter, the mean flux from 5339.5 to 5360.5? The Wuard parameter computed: 60.2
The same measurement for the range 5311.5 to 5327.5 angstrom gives 61.2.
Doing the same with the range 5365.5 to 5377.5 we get 61.4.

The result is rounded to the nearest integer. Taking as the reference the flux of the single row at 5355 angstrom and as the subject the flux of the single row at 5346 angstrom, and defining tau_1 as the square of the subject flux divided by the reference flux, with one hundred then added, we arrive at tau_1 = 154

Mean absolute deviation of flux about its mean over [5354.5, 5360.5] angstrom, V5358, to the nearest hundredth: 1.02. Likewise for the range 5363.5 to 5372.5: 1.73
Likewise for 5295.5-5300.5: 0.68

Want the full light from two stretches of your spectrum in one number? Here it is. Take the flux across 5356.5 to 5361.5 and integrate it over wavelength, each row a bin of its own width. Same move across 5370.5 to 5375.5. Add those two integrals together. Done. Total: 607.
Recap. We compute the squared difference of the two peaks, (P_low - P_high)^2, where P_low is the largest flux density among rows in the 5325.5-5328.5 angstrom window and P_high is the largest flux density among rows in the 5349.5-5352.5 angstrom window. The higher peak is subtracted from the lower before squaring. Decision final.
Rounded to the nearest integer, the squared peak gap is 10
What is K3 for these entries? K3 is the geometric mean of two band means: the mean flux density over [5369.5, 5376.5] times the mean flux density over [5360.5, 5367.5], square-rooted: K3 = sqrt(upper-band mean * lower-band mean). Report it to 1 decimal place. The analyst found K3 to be 60.1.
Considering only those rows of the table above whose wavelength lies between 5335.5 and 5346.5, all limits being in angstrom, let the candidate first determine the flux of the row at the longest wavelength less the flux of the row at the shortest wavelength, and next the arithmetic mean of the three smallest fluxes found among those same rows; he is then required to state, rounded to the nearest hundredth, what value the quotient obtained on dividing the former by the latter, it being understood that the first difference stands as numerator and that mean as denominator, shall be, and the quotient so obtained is -0.03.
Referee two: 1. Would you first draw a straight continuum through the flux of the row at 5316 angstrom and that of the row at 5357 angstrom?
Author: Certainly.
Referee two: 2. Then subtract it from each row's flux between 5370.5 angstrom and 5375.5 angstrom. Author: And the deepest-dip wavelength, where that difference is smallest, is 5374 angstrom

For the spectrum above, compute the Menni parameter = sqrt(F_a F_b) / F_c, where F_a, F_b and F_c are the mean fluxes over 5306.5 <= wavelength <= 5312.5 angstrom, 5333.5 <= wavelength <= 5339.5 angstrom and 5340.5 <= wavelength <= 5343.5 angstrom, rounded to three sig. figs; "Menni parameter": 1.05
